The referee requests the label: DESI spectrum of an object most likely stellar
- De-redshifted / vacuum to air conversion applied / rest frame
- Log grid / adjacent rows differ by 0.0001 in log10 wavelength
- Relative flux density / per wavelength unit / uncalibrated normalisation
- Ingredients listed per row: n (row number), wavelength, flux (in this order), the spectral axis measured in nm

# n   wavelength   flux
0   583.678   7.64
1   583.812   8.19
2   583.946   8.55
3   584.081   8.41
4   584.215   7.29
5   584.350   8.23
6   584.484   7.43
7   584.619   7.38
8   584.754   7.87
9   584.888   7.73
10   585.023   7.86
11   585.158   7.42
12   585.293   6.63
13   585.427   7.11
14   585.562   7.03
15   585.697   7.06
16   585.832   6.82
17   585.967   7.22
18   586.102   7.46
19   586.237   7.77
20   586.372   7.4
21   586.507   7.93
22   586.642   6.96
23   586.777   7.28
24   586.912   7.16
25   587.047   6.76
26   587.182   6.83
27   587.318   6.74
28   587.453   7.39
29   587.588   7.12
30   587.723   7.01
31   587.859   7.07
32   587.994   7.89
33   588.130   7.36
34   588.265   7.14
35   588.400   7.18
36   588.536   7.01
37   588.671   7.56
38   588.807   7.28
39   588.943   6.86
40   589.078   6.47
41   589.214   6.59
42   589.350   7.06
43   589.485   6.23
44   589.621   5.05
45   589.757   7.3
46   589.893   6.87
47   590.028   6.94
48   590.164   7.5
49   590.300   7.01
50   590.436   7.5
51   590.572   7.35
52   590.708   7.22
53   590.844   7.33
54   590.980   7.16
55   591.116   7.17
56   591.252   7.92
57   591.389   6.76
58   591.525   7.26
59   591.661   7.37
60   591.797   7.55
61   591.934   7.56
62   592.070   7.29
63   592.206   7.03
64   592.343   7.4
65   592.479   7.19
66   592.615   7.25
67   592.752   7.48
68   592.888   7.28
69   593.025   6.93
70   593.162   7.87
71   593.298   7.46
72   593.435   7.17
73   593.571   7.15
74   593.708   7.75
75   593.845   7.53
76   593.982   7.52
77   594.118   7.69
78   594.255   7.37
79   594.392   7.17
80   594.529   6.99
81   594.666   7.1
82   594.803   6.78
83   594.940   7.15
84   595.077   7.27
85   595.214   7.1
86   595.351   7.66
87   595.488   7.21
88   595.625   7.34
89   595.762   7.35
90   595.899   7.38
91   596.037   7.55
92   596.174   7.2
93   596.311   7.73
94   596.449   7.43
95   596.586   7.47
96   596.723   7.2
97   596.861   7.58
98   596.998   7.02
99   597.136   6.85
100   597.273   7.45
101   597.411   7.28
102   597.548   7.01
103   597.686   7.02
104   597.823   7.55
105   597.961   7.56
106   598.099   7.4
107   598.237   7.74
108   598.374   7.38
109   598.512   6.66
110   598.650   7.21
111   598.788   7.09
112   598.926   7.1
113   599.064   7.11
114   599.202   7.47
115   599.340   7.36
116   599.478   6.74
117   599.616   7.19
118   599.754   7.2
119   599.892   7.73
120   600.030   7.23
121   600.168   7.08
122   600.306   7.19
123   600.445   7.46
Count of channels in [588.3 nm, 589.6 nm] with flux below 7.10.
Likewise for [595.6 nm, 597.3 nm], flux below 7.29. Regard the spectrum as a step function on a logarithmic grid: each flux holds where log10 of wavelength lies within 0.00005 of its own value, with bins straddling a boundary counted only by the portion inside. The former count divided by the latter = 1.5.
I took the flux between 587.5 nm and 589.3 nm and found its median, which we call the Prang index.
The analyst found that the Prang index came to 7.12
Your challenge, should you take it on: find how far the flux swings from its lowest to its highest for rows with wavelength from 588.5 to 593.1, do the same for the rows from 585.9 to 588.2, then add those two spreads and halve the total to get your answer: 2.03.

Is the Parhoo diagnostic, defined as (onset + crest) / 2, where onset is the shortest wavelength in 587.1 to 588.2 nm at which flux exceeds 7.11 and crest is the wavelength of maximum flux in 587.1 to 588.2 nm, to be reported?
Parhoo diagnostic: 587.72 nm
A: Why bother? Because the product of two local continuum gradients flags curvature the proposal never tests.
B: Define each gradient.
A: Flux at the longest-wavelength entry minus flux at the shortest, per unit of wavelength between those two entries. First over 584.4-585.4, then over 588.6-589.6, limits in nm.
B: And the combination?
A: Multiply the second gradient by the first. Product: 1.62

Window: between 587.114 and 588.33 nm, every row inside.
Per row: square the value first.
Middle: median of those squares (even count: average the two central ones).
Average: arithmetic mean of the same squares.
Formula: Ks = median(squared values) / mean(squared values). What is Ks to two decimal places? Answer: 0.98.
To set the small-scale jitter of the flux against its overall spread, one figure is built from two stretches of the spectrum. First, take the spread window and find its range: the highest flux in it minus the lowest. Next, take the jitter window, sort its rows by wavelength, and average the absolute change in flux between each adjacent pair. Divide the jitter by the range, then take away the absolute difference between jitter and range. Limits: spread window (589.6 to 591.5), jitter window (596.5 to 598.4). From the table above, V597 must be -2.5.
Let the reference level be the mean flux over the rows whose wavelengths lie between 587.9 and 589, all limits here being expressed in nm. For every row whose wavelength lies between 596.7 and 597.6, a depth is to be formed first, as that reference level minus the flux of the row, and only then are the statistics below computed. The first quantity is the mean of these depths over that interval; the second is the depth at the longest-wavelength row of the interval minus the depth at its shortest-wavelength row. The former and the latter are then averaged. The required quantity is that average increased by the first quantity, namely 0.22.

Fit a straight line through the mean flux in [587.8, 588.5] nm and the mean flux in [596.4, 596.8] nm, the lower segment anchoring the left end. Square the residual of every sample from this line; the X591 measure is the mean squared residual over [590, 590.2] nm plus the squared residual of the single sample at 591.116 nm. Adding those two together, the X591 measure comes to 0.12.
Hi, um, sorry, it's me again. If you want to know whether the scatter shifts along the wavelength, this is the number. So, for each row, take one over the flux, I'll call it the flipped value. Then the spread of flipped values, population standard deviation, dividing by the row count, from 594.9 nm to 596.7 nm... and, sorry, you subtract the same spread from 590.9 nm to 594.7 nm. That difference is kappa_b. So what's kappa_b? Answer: -0.002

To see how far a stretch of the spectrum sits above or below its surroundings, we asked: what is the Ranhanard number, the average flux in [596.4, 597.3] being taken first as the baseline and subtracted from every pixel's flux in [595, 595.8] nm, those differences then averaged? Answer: 0.04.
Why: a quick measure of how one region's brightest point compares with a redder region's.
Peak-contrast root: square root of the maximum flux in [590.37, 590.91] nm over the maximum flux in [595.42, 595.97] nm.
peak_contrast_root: 1.01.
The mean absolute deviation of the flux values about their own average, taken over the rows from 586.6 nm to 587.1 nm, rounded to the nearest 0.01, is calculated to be 0.18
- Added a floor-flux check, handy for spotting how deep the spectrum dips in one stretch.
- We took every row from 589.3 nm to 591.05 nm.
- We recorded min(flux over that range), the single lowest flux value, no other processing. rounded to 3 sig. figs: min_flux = 5.05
